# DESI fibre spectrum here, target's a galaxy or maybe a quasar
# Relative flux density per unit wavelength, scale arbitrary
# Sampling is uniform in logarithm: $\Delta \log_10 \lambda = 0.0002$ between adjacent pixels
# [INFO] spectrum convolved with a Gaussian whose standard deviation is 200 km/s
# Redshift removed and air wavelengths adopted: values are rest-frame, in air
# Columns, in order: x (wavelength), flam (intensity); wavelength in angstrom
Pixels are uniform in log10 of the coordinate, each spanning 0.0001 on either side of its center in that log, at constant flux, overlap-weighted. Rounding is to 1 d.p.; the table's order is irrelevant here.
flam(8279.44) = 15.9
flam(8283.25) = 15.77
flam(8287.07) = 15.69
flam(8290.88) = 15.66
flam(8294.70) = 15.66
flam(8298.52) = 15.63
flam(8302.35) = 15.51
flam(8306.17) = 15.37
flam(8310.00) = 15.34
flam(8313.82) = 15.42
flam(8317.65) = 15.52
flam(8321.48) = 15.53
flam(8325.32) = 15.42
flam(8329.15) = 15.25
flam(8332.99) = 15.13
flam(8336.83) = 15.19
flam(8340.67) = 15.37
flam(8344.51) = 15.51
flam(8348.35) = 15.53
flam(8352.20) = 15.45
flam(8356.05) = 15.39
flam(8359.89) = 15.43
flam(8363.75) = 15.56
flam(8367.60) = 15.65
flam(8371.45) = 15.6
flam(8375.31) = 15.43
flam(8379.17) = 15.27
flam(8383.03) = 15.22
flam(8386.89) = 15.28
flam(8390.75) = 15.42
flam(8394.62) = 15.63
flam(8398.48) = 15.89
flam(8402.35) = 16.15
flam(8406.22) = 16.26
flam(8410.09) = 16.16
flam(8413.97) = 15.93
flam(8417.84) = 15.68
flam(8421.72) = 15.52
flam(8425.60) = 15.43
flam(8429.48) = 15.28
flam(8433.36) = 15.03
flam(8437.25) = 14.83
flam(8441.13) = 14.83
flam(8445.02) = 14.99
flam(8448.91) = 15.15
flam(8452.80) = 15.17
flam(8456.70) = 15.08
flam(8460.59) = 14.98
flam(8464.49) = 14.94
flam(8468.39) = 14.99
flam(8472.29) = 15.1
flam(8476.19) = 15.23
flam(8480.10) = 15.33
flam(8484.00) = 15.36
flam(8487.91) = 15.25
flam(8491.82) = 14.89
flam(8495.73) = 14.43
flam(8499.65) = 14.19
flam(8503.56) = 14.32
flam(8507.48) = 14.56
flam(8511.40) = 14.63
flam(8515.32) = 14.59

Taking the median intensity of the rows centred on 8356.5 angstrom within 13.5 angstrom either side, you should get 15.5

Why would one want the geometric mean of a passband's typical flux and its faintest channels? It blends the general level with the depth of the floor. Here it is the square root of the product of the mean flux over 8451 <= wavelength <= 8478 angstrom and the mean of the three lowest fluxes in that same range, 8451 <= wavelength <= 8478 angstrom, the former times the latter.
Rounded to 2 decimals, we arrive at 15.02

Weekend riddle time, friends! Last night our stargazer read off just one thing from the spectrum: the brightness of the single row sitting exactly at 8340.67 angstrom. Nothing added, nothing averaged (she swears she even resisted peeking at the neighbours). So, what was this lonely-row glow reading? 15.37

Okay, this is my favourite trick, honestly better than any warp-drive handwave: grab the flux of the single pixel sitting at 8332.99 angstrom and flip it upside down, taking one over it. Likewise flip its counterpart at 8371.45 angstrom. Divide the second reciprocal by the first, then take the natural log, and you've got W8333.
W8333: -0.031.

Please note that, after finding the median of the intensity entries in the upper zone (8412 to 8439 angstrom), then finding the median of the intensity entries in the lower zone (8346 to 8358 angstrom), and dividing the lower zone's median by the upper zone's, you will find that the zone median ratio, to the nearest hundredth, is 1.00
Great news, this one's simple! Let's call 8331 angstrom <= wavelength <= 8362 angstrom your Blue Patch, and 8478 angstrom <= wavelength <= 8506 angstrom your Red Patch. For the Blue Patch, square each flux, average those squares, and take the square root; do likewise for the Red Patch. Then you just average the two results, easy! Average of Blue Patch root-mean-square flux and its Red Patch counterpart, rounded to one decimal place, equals 15.1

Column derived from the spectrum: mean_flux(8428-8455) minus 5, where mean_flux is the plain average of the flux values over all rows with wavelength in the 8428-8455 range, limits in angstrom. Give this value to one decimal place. 10.0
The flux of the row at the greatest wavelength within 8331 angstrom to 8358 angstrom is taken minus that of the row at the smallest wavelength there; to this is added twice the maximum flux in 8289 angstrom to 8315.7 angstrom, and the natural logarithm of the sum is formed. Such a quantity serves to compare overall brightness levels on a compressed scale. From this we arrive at 3.453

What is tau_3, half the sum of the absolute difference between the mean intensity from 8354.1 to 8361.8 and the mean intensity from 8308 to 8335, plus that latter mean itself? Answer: 7.71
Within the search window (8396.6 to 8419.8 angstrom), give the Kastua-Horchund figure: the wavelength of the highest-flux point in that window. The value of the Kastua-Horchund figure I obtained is 8406.22 angstrom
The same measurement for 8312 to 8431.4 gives 8406.22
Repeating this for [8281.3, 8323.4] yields 8283.25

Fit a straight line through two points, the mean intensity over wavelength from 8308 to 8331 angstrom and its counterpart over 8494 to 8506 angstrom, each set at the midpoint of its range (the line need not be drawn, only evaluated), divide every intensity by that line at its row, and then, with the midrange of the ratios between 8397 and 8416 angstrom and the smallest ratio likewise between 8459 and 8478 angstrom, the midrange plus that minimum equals 2.11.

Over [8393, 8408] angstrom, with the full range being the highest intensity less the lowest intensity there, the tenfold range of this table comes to 6.3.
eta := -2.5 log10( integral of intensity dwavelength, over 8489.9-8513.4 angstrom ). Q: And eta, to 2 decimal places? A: -6.33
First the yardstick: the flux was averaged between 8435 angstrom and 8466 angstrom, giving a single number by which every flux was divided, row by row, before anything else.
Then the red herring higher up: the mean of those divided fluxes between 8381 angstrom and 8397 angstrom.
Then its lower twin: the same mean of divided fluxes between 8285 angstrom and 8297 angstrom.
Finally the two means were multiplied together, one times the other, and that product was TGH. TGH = 1.07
